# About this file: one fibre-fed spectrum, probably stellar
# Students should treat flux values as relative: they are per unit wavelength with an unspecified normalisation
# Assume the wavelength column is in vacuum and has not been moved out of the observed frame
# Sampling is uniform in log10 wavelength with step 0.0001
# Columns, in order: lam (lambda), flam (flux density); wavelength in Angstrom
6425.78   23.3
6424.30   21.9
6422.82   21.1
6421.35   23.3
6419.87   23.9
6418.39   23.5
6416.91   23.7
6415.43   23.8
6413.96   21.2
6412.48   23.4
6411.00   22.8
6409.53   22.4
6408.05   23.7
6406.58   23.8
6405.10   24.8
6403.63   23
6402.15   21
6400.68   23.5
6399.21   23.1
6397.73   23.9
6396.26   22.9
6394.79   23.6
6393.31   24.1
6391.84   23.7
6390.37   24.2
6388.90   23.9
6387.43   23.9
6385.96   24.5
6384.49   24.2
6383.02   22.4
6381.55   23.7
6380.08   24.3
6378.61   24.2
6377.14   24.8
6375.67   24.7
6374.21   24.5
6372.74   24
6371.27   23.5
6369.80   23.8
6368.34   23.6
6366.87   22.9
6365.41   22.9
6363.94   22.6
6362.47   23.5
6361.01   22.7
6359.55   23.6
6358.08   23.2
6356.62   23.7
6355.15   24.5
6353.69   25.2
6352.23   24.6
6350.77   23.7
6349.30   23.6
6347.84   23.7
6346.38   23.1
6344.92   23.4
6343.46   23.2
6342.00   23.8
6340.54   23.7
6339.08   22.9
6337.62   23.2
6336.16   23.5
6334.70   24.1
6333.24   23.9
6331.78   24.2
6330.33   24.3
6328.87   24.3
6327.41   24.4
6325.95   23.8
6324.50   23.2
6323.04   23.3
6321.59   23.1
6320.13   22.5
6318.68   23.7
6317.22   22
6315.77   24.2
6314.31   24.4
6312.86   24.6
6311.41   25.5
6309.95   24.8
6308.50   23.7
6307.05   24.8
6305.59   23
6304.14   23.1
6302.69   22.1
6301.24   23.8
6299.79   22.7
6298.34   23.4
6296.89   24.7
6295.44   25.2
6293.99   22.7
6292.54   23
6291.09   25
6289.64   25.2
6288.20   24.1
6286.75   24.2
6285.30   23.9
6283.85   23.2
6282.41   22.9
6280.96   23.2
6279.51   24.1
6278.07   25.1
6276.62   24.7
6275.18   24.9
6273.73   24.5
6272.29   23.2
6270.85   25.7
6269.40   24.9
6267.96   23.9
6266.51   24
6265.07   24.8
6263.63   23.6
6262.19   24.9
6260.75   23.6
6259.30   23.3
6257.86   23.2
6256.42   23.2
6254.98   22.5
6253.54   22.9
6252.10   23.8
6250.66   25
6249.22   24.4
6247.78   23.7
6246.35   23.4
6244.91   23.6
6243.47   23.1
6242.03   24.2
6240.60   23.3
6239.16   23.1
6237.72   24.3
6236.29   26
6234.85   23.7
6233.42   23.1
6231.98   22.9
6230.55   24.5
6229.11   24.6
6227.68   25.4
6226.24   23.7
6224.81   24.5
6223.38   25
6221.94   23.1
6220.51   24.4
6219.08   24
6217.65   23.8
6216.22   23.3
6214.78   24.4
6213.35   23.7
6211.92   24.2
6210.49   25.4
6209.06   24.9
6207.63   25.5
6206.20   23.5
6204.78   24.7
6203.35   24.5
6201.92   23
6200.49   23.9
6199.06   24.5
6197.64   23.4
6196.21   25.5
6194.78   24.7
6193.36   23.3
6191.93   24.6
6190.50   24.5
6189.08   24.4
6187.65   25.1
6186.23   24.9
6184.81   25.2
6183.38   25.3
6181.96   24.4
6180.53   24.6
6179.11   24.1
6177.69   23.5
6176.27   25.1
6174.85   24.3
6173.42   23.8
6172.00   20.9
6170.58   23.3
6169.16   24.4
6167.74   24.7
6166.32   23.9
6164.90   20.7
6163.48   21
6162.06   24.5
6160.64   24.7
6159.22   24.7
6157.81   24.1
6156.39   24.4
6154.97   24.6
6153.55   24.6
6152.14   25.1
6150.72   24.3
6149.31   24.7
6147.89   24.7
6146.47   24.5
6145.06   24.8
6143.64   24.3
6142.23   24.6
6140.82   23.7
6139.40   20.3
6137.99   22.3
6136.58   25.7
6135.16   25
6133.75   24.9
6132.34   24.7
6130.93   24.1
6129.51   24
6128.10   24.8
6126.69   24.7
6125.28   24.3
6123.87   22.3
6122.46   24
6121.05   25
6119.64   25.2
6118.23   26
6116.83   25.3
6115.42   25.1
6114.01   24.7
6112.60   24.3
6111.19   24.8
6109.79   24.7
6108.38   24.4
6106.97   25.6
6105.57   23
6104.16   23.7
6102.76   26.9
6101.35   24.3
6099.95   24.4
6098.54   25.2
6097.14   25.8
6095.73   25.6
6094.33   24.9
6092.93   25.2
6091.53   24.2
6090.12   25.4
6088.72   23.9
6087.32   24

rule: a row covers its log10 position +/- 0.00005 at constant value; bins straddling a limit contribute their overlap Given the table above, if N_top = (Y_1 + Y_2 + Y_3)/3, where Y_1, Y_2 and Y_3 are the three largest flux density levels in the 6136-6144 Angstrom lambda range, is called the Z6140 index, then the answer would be 24.9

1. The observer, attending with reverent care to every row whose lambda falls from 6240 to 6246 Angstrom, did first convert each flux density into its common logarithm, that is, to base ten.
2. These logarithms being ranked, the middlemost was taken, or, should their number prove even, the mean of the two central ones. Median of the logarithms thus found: 1.37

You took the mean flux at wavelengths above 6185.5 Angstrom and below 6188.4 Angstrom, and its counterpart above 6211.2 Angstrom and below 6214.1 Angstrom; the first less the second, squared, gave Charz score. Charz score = 1.1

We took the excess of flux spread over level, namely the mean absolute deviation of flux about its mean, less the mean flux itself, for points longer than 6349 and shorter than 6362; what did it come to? -23.3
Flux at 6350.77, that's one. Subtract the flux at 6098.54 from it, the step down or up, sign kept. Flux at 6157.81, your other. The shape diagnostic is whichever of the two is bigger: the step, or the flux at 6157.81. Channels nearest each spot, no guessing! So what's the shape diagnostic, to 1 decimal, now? 24.1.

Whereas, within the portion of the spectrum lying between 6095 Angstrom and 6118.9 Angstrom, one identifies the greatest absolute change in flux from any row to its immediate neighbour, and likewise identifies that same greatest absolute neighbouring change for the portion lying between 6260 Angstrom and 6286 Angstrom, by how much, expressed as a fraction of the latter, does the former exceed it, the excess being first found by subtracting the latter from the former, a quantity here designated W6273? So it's 0.3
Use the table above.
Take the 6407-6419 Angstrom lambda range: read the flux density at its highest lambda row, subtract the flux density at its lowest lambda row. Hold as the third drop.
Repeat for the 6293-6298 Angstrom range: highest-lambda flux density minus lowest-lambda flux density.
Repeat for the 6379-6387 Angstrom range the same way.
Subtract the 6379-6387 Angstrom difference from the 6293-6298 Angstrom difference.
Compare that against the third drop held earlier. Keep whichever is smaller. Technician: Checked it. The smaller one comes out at -0.2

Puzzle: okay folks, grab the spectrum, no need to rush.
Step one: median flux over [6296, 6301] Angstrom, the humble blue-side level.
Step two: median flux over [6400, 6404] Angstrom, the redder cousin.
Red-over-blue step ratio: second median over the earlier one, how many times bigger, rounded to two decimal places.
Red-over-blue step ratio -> 0.98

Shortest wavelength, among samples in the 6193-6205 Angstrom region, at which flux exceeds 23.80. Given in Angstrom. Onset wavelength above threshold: 6194.78 Angstrom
